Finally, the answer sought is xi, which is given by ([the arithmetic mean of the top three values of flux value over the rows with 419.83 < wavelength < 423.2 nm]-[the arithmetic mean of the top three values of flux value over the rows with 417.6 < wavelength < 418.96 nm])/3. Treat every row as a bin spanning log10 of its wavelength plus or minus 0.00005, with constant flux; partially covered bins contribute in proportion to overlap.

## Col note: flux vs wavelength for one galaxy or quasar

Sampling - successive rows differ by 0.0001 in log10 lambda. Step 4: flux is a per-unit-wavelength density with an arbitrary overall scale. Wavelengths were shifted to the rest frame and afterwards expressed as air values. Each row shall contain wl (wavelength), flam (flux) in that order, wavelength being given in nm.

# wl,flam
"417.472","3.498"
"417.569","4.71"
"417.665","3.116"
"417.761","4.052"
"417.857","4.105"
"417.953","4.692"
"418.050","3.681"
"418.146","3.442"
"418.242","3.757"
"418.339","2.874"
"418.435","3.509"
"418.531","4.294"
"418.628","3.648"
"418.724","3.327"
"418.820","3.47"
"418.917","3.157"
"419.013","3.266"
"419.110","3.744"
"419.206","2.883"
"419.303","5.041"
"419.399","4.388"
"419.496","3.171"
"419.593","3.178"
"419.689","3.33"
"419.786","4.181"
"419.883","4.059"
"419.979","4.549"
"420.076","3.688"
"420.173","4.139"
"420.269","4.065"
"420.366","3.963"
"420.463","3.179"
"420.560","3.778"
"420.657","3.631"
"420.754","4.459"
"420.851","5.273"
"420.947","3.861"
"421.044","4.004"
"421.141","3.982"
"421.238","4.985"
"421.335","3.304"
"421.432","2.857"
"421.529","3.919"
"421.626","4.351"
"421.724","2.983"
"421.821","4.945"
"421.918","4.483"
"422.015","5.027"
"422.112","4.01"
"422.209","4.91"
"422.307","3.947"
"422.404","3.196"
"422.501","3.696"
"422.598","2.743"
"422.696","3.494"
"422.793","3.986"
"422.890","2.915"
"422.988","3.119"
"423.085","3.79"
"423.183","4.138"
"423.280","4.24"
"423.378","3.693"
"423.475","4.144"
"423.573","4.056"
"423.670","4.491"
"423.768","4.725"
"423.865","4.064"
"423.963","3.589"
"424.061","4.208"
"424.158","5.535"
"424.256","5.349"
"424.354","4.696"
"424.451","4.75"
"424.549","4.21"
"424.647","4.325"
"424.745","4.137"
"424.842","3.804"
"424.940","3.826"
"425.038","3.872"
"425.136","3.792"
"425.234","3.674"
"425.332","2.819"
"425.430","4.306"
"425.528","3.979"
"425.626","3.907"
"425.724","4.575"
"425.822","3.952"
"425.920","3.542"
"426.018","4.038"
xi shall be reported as 0.2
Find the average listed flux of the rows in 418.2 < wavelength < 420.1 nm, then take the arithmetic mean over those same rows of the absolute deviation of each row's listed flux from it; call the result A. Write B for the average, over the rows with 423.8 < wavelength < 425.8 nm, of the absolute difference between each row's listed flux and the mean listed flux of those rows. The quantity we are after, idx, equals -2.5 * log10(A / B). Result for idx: -0.05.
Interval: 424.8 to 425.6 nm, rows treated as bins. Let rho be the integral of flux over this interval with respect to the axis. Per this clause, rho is 3.0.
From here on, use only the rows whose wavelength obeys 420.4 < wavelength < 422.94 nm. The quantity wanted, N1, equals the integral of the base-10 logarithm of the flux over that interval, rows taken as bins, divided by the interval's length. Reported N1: 0.59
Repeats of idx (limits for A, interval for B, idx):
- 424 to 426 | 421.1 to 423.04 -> 0.36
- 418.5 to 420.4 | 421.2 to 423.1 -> 0.31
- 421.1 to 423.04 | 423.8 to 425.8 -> -0.38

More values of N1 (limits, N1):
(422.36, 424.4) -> 0.59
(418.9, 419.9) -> 0.56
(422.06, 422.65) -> 0.57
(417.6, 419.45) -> 0.57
